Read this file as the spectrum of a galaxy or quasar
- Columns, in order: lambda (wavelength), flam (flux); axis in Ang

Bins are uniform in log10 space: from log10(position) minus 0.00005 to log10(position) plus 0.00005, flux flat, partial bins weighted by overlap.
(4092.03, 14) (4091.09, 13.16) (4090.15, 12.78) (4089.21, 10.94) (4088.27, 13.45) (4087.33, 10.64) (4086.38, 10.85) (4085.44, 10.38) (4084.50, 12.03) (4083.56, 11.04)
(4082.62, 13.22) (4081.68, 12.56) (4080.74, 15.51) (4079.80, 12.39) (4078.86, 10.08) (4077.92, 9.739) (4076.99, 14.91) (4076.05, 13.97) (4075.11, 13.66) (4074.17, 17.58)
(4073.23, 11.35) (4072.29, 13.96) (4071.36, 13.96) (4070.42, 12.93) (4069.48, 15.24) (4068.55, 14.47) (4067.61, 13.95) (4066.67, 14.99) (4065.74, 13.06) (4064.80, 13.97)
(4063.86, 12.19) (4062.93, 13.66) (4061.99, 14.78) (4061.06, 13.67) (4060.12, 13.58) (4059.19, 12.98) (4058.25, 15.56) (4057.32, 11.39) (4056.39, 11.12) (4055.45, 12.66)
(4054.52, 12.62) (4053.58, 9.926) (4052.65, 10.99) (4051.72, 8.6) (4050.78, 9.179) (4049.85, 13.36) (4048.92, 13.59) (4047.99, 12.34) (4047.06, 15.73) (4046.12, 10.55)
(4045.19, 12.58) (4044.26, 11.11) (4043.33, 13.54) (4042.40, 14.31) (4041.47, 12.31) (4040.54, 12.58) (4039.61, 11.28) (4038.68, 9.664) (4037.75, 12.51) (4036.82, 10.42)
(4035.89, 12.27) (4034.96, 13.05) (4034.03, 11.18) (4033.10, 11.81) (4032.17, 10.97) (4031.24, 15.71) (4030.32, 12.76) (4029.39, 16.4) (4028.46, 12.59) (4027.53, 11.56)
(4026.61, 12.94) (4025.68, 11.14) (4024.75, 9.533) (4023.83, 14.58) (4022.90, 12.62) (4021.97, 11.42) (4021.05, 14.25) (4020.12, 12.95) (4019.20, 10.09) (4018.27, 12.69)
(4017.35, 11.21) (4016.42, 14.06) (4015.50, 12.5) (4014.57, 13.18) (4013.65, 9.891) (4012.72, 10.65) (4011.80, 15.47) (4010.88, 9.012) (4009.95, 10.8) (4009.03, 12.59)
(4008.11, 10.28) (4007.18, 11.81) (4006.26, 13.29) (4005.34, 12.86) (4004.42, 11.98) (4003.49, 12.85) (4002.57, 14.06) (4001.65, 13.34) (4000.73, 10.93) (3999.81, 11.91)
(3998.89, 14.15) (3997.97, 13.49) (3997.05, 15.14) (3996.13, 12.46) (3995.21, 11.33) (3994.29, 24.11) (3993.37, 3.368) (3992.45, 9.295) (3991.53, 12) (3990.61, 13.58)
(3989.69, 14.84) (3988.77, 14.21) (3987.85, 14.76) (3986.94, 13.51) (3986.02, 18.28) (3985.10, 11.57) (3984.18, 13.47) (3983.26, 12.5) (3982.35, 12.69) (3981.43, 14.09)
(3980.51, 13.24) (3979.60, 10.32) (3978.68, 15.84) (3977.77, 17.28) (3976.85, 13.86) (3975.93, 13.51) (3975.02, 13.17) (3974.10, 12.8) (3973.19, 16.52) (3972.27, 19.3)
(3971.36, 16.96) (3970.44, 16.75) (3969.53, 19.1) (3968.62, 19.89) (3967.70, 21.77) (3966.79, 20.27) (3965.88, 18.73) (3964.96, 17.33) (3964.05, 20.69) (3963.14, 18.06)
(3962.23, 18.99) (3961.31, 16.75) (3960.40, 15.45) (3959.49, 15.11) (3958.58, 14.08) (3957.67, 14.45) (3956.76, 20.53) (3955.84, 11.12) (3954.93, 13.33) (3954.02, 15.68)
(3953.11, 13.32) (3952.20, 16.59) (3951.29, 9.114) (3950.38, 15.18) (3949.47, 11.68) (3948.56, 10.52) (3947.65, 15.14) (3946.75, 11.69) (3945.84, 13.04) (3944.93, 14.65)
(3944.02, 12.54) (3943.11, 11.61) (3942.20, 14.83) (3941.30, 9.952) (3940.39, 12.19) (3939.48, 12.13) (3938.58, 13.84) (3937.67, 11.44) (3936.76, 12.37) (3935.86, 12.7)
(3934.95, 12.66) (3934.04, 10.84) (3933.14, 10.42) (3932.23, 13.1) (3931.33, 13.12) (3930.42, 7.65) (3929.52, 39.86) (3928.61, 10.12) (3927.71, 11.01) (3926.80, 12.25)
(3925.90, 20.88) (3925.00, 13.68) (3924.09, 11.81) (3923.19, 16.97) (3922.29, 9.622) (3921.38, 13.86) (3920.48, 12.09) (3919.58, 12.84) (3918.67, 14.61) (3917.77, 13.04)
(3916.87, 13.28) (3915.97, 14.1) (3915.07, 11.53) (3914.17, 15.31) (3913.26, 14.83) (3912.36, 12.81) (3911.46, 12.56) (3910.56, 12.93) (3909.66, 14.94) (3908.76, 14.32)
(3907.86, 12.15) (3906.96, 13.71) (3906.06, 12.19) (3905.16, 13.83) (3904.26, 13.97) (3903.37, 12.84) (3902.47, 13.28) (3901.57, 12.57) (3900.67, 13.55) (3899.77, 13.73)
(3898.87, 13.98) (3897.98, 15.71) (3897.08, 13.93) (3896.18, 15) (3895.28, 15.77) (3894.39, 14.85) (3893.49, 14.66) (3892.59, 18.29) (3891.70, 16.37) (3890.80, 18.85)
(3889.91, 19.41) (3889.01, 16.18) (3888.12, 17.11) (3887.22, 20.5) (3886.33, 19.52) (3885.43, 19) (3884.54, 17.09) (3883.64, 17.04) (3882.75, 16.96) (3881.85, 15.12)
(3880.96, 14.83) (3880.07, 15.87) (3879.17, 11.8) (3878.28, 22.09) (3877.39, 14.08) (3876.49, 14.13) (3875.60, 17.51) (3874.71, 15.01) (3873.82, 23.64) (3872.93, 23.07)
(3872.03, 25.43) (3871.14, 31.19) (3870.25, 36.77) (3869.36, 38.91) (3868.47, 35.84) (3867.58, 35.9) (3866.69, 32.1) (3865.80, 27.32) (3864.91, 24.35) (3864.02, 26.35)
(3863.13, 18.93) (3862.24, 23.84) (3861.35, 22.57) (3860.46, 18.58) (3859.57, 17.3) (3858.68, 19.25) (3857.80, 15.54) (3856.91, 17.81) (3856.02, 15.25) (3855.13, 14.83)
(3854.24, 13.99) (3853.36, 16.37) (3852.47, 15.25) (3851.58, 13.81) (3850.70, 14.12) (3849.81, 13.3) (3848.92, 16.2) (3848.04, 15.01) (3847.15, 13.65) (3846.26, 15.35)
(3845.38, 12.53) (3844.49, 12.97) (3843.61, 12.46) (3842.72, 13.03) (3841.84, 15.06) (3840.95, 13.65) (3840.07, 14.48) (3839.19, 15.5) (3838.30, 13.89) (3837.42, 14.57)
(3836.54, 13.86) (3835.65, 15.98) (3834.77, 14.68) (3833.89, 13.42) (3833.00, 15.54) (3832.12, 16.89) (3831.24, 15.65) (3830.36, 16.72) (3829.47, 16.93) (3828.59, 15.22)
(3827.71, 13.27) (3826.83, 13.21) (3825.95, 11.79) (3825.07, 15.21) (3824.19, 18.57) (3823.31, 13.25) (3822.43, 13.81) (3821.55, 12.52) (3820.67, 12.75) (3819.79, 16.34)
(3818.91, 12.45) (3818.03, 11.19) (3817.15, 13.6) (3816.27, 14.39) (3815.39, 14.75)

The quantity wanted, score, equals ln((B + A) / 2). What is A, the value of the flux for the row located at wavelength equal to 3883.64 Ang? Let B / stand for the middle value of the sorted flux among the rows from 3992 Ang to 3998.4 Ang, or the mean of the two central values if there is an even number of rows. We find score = 2.69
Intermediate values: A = 17.04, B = 12.5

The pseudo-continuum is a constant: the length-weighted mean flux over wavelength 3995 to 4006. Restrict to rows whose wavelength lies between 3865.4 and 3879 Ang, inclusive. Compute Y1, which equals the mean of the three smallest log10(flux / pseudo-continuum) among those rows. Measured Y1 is 0.05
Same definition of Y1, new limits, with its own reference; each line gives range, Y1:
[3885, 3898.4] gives 0.05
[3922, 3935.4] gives -0.15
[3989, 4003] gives -0.27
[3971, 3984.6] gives -0.04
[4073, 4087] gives -0.11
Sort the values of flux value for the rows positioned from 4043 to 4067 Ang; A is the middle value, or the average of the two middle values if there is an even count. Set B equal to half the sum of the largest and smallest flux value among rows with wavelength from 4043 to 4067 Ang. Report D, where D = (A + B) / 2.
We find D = 12.5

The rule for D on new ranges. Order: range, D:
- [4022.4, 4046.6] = 12.7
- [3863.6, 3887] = 23.1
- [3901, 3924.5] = 13.2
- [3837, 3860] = 15.3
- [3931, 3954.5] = 12.7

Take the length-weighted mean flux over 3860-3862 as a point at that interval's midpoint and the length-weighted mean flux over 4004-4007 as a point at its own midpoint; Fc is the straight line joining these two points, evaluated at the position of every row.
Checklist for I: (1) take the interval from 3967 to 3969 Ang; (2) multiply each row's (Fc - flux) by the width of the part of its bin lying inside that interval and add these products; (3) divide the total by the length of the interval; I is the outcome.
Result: -6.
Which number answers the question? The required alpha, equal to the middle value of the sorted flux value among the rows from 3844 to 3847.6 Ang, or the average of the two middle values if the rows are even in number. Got 13.3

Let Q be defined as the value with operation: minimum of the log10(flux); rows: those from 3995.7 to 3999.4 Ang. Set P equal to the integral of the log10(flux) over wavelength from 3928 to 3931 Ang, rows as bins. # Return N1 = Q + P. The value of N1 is 4.6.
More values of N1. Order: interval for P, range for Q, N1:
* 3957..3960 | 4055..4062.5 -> 4.6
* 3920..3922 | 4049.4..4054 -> 3.1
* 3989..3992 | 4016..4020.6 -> 4.4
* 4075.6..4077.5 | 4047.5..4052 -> 3.1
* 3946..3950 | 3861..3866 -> 5.6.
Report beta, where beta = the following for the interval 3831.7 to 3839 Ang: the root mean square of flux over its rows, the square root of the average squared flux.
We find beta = 14.9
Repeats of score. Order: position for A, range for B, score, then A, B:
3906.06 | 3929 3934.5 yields 2.49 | 12.19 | 12.0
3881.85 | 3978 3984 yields 2.64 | 15.12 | 13.0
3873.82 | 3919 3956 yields 2.90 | 23.64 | 12.5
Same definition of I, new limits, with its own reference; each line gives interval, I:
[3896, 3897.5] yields 4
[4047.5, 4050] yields -3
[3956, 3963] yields -1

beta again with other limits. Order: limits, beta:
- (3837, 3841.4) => 14.4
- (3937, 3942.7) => 12.5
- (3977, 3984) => 13.9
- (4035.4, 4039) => 11.3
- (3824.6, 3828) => 13.4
